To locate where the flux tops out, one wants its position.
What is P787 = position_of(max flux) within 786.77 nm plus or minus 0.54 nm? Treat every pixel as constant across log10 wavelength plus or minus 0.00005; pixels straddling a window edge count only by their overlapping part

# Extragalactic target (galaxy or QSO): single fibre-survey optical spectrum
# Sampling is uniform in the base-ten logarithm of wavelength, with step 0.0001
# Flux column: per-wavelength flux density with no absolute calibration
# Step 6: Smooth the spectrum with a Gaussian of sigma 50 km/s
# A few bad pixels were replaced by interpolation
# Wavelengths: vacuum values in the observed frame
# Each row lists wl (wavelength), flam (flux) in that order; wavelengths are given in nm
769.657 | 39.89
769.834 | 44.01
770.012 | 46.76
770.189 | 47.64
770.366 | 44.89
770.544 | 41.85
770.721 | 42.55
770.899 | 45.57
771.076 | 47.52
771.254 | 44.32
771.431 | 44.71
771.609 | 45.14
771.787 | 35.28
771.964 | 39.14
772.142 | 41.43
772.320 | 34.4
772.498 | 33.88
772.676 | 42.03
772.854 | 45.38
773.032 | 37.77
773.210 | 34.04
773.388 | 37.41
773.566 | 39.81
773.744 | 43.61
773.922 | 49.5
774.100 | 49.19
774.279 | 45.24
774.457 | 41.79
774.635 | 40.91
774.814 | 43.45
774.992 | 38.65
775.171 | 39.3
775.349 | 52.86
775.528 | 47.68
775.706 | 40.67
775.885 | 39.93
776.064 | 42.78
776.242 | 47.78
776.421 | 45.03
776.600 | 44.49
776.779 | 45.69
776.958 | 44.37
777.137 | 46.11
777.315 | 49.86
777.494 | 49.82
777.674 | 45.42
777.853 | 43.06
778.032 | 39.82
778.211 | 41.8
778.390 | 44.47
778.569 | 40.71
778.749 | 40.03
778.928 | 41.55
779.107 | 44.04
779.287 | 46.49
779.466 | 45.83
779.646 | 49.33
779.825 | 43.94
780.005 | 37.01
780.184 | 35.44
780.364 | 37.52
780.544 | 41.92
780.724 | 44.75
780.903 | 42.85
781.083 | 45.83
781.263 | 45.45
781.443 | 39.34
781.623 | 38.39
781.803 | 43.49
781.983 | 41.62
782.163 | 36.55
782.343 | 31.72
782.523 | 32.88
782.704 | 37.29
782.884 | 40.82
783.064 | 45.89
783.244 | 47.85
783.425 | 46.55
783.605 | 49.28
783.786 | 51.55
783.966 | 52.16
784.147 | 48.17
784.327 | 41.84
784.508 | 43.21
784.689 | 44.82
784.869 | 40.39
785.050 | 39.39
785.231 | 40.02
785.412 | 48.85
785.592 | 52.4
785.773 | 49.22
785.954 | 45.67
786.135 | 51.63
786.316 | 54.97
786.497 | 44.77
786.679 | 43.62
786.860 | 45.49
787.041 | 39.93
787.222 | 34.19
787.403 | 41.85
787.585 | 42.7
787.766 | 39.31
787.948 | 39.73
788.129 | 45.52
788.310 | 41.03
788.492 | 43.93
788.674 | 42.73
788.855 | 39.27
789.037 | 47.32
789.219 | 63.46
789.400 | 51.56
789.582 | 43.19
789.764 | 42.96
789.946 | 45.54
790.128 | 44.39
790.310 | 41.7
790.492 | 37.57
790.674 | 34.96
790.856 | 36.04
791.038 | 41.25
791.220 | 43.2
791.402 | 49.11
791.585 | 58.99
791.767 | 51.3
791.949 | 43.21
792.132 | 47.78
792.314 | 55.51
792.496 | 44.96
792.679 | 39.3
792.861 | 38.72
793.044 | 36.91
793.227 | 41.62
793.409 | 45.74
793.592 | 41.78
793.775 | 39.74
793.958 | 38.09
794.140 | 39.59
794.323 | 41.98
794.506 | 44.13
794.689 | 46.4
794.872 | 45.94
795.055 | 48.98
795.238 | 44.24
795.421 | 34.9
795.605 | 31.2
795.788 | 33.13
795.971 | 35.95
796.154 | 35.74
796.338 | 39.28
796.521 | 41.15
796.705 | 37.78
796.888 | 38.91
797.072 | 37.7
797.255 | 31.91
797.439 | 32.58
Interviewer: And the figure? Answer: 786.316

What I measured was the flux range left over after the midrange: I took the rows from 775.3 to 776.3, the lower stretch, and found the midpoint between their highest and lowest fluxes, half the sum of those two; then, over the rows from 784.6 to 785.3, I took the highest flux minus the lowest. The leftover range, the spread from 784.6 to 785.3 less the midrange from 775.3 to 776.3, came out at -41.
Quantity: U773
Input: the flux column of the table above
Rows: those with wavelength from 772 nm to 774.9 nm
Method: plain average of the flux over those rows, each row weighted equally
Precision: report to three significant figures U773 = 41.2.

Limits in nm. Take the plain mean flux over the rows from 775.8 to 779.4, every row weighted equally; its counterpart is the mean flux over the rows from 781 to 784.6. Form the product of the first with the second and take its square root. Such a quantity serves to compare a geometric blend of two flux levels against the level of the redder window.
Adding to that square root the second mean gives 86.6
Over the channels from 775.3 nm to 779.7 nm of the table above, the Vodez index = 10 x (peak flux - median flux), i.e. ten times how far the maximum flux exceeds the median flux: 84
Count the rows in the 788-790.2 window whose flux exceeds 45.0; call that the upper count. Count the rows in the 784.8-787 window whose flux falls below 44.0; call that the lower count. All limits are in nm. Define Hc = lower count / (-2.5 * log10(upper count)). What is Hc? -2.3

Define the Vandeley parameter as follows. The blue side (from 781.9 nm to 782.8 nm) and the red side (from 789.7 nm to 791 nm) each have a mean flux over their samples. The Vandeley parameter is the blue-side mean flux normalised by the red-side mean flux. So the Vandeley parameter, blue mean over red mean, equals 0.89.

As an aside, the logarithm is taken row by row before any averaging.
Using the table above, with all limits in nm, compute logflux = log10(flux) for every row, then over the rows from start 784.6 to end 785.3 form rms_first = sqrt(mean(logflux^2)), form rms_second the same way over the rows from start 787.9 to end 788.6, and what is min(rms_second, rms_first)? 1.61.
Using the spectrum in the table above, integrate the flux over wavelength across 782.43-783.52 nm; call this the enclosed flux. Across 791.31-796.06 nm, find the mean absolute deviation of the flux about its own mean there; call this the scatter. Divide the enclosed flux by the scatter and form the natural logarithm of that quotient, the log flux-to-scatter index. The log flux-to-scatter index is 2.2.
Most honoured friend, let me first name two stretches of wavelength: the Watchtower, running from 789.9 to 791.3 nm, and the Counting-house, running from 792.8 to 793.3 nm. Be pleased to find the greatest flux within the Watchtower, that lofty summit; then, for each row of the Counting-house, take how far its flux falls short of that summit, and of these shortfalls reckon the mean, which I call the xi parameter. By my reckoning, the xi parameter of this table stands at 6.5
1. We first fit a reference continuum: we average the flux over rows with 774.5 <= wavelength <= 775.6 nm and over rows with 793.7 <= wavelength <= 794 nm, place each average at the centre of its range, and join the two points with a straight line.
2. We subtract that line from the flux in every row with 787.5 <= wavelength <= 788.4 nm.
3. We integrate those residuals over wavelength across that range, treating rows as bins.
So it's 1.1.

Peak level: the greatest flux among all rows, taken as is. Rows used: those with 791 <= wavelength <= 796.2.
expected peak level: 58.99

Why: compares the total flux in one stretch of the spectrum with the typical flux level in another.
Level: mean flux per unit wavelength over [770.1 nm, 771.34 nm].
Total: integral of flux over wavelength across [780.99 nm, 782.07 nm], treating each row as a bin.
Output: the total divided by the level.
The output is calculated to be 1.02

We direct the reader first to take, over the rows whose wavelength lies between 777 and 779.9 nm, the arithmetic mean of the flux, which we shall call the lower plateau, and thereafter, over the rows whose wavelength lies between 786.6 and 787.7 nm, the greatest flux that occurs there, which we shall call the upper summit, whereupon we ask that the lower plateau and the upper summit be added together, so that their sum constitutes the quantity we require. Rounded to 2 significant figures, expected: 90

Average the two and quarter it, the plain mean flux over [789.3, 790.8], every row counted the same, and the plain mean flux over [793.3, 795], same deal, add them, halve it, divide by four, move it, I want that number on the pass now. 10.7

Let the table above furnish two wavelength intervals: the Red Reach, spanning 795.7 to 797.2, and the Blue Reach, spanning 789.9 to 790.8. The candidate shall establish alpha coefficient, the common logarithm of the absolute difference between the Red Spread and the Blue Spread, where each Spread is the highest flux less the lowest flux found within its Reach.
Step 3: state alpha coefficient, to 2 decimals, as 0.41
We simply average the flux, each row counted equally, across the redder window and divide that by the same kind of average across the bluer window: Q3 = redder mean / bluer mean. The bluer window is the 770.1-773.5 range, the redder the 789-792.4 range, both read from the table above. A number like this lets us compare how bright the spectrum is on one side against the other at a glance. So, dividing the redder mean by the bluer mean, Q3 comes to 1.12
